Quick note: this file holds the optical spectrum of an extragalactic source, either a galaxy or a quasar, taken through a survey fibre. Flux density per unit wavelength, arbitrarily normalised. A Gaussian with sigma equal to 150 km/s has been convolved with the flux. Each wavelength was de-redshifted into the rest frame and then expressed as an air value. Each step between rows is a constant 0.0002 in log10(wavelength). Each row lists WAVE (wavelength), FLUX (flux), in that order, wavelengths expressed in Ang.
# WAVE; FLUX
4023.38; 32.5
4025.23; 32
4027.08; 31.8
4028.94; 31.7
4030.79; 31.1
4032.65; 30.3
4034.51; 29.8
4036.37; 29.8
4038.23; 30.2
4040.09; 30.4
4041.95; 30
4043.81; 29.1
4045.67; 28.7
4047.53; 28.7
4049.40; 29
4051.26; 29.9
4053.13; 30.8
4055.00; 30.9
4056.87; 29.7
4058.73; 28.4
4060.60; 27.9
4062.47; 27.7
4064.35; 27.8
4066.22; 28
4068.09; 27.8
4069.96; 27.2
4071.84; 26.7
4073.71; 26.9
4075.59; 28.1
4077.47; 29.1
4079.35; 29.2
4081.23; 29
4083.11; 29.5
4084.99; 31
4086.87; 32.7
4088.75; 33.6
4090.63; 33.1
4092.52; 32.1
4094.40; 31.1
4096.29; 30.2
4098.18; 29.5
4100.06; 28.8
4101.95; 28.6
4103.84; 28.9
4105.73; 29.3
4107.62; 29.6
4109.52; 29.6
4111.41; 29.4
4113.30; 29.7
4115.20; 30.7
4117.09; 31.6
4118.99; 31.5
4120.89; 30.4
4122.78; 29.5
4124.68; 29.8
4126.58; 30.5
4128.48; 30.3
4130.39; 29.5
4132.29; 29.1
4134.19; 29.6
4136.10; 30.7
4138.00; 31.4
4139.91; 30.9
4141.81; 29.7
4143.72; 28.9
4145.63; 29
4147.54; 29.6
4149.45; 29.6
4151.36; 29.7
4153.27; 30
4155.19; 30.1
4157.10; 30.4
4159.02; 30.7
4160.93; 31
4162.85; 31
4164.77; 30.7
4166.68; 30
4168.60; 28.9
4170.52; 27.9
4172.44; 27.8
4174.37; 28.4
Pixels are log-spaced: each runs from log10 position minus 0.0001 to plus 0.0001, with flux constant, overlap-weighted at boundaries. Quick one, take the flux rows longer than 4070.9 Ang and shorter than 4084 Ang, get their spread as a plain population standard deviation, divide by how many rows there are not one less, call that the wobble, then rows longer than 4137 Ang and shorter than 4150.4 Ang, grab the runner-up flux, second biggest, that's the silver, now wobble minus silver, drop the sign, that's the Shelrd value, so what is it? 29.8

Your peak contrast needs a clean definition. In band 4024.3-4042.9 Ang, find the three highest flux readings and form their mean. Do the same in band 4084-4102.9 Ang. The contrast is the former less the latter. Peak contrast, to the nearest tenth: -1.3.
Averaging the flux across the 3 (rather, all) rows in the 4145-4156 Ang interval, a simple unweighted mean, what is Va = 29.7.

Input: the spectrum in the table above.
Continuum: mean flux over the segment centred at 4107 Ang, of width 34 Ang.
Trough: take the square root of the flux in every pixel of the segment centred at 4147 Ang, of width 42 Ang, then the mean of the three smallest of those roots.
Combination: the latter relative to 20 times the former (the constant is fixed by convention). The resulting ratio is 0.0089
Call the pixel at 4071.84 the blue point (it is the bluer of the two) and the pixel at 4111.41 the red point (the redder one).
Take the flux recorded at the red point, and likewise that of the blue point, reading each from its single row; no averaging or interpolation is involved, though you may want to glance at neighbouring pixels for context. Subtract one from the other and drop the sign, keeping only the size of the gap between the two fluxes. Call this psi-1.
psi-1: 2.7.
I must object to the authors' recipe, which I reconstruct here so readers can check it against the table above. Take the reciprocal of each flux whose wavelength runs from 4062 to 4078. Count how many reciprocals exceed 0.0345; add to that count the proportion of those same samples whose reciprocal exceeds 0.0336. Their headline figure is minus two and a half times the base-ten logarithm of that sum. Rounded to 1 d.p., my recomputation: -2.4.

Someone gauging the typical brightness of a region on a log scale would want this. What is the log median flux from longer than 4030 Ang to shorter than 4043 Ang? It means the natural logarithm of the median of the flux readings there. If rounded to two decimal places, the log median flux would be 3.41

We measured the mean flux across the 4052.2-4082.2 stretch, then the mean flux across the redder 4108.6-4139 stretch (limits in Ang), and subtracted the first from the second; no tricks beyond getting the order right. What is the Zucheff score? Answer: 1.8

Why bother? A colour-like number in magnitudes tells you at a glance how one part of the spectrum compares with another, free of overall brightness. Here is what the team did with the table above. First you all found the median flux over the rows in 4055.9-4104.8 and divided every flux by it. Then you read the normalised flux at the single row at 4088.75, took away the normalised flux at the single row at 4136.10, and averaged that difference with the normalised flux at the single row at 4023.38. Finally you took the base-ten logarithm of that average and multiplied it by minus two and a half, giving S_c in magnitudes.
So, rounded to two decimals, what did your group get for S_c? 0.53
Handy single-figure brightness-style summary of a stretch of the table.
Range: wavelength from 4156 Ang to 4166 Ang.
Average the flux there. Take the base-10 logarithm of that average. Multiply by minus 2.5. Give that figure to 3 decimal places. -3.720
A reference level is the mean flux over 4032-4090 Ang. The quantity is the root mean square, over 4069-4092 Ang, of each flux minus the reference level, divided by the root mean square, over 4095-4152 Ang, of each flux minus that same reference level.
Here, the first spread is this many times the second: 2.4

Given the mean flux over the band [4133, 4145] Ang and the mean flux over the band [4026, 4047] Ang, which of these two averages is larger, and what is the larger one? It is 30.3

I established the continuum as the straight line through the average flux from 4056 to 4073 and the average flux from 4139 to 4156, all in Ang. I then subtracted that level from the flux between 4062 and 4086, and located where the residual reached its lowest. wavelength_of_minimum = 4071.84 Ang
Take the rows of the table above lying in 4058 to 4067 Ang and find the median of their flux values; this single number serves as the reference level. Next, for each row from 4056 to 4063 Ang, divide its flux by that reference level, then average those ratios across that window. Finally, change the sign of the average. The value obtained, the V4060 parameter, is -1.02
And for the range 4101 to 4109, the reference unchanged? -1.04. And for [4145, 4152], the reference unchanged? -1.06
